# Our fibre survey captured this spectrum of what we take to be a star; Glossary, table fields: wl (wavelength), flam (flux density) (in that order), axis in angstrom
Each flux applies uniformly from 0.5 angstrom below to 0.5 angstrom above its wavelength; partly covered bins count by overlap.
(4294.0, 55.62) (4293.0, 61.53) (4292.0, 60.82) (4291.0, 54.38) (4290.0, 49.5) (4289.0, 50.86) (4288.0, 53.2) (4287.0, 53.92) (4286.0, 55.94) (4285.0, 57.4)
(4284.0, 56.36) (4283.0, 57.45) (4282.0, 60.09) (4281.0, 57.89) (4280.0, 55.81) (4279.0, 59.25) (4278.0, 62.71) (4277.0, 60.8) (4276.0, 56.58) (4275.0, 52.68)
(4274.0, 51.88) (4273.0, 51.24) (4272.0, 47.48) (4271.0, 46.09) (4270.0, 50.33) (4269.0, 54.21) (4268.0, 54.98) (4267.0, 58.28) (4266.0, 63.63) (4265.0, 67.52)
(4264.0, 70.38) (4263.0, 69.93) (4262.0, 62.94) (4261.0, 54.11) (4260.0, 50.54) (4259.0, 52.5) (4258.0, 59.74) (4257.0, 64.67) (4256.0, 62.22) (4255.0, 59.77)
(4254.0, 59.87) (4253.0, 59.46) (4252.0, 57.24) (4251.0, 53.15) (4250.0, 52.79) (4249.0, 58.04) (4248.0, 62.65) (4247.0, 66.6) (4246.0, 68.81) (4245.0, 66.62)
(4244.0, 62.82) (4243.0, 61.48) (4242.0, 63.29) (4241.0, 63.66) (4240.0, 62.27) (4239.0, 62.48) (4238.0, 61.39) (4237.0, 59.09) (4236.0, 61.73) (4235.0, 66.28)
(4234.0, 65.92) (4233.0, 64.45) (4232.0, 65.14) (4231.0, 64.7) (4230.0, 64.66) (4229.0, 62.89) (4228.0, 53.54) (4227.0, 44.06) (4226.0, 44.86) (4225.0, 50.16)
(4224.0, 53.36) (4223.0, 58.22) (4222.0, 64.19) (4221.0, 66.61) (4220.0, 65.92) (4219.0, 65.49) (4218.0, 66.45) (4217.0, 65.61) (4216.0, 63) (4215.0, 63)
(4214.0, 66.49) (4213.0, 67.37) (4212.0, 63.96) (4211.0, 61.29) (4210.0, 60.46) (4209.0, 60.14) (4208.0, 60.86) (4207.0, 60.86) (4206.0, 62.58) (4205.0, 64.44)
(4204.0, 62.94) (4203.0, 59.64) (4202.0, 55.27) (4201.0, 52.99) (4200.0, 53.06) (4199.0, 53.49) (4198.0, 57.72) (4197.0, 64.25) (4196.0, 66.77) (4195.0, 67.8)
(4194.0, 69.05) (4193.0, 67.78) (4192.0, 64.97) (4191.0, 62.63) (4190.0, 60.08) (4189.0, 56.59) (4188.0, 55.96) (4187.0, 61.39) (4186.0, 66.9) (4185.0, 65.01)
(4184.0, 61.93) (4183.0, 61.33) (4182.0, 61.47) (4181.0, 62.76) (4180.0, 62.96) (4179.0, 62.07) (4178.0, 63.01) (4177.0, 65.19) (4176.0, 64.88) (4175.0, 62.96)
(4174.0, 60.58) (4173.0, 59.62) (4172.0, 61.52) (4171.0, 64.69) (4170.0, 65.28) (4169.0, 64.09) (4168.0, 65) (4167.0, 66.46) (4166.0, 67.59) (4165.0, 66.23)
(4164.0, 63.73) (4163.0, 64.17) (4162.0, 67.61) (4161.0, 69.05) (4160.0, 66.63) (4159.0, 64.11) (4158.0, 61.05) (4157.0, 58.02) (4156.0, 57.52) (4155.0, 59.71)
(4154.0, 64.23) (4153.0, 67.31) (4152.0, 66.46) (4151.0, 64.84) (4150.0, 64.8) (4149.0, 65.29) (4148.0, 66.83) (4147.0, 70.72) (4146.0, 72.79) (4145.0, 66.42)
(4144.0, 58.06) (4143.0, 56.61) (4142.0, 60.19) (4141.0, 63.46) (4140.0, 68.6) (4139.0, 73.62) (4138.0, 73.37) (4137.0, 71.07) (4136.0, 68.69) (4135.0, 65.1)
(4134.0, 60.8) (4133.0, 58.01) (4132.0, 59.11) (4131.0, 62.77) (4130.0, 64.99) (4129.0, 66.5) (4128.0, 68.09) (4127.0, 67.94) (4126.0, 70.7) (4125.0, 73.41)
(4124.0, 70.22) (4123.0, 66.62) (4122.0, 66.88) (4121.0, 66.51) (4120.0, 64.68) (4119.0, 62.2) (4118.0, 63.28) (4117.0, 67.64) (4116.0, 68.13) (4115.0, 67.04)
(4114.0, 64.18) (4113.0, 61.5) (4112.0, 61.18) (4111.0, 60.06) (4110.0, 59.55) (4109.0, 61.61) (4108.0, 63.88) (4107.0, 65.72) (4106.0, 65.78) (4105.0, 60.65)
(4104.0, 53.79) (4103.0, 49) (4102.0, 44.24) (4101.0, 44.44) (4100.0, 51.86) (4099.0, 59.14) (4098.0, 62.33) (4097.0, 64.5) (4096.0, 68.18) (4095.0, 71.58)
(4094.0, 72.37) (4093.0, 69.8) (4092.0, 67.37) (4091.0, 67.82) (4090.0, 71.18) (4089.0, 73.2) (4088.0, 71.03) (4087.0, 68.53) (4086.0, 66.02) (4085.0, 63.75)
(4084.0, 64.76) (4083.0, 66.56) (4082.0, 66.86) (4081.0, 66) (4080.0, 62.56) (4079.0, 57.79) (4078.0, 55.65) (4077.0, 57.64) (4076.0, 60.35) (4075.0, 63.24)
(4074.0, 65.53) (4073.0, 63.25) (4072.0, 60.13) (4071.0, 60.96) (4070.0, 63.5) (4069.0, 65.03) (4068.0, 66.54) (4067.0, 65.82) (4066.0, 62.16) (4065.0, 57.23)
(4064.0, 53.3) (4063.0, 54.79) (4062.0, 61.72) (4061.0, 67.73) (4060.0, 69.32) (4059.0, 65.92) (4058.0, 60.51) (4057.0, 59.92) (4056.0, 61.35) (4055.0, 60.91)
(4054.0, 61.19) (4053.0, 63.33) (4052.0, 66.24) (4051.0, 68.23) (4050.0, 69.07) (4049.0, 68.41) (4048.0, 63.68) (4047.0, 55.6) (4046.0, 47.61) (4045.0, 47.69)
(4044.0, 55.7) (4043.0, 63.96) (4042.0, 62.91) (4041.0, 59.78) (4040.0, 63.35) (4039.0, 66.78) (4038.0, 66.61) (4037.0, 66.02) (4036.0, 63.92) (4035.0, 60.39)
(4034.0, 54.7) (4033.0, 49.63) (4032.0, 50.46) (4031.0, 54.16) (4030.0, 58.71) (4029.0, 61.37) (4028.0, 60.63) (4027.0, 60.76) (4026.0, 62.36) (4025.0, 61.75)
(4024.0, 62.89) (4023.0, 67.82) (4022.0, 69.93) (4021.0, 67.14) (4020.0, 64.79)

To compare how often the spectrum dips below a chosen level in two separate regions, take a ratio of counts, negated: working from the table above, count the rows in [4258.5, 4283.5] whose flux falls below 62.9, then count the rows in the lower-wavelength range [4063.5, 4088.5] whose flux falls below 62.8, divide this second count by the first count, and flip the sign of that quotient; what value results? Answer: -0.50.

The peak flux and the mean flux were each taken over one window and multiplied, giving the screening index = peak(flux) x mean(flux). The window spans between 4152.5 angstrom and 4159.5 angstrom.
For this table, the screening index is 4154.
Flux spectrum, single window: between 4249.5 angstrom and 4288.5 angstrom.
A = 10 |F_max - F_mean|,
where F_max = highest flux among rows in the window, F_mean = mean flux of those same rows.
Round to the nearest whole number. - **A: 131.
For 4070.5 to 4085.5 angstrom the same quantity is 45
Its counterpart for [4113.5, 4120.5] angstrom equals 28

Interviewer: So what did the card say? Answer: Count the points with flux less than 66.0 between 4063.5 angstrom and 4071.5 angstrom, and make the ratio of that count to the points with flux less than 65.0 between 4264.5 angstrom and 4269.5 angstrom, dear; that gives 1.75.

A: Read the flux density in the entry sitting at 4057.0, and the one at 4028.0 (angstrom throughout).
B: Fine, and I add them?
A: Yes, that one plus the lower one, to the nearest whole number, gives 121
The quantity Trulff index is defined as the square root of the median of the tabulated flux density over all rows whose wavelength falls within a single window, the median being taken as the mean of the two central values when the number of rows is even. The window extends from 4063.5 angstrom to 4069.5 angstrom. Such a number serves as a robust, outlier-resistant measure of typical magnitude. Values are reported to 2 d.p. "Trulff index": 7.97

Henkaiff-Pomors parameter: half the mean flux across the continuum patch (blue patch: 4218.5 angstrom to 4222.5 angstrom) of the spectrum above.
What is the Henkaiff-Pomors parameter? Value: 32.8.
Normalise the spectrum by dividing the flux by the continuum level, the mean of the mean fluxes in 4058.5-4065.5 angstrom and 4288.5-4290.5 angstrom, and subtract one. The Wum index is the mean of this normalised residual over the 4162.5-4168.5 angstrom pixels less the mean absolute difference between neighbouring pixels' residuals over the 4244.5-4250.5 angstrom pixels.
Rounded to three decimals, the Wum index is 0.109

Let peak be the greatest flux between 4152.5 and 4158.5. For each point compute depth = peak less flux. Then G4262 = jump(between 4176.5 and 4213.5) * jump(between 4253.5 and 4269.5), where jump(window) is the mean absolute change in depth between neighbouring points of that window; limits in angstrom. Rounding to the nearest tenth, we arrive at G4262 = 7.6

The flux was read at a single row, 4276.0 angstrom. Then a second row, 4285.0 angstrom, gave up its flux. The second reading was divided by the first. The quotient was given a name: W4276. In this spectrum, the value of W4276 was 1.01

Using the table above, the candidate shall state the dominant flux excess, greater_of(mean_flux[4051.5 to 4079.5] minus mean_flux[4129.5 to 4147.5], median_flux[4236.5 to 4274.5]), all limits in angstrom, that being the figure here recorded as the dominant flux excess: 60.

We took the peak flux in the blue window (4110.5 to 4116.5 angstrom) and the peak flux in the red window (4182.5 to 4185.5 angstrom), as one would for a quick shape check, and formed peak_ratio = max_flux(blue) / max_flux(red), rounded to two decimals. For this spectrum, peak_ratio 1.05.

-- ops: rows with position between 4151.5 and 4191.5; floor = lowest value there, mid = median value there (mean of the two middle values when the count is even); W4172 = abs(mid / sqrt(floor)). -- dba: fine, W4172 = 8.47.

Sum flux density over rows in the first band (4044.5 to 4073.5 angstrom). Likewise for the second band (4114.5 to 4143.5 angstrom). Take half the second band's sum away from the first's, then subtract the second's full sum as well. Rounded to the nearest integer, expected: -1083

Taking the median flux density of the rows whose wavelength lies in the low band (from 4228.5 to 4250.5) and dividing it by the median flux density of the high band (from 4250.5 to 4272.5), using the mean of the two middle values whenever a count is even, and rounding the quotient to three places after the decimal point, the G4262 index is 1.072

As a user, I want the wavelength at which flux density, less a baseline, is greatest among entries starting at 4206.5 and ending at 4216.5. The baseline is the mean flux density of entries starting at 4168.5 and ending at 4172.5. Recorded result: 4213.0 angstrom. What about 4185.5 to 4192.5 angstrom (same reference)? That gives 4186.0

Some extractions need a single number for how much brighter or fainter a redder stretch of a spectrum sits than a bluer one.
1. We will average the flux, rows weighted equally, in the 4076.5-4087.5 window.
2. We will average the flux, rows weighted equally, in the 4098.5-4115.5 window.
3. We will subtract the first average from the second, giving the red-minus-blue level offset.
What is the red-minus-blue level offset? -5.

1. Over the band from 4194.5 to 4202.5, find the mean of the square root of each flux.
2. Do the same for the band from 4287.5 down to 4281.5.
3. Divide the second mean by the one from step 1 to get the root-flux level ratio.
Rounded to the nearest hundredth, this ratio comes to 0.98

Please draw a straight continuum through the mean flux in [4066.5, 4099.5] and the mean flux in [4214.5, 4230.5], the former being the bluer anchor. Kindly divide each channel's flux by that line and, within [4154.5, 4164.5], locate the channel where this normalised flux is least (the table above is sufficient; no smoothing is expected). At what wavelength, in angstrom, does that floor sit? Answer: 4156.0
